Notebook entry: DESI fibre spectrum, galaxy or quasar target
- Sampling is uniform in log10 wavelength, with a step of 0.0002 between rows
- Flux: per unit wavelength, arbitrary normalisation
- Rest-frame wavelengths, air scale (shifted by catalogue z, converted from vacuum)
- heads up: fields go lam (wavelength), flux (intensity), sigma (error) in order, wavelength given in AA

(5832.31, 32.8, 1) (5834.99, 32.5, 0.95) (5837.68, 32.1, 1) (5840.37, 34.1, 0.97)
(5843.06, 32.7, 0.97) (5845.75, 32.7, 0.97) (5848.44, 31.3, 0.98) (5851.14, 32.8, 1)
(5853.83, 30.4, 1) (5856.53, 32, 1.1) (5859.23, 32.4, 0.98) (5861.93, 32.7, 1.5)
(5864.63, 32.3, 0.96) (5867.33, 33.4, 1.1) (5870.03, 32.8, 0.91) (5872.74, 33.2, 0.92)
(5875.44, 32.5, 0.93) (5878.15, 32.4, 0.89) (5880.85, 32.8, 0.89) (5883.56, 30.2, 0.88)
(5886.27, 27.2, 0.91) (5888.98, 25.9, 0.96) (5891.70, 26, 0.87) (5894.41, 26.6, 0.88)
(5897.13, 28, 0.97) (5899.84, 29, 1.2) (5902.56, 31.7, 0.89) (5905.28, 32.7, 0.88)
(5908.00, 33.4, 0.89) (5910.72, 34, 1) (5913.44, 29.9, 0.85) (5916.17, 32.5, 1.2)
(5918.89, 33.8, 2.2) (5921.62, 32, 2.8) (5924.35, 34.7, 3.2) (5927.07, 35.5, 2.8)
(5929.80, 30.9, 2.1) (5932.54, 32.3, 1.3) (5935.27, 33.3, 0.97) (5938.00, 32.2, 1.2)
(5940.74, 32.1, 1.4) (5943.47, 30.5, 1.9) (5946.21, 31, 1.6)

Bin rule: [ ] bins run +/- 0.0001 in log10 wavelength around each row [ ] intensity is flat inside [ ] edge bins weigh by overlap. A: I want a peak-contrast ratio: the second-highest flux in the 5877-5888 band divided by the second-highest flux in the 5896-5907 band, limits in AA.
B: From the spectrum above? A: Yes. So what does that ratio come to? 1.02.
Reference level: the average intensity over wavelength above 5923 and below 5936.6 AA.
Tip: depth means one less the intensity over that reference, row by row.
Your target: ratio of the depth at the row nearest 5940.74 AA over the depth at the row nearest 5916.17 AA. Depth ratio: 1.5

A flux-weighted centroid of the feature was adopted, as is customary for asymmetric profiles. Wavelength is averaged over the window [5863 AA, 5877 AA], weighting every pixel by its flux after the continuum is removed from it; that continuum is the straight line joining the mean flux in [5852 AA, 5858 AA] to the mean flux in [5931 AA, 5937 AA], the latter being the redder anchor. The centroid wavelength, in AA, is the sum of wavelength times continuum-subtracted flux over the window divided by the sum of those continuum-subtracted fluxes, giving 5869.9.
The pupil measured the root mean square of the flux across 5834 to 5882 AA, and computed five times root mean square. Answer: 163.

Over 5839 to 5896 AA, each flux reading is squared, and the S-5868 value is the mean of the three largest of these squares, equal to 1127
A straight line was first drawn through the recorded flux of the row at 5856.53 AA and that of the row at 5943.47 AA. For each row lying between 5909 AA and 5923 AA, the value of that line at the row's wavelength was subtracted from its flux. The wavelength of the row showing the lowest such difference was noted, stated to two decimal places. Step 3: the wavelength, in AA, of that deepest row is 5913.44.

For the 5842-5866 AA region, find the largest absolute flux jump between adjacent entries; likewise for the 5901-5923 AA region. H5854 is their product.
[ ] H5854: 9.8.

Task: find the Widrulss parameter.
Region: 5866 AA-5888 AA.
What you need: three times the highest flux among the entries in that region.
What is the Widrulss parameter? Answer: 100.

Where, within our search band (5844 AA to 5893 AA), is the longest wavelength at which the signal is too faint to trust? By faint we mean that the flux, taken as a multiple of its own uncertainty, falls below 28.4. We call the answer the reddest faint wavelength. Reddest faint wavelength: 5888.98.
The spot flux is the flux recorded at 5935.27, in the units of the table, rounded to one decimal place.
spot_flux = 33.3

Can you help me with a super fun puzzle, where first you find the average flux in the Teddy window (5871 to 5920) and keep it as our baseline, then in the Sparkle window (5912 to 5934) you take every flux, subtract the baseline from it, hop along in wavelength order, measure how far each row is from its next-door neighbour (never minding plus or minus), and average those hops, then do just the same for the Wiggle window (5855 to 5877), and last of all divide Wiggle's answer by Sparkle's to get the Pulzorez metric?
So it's 0.26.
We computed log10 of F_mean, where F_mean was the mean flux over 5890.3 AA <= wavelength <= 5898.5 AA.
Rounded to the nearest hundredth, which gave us 1.43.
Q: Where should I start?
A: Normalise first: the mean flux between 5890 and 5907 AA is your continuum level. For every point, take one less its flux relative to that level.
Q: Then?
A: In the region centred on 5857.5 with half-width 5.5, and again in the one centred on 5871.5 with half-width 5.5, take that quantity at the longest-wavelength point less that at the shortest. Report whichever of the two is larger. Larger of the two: 0.031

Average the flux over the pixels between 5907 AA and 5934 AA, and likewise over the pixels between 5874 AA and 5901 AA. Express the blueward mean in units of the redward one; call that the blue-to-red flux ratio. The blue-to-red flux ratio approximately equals 0.88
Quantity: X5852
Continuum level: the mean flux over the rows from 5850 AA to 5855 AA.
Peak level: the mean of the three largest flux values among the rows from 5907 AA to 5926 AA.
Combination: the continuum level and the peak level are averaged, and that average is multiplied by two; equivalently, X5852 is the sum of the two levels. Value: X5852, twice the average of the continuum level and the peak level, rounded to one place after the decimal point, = 65.8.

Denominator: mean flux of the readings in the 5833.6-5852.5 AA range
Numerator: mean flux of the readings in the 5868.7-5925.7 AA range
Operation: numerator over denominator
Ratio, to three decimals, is 0.951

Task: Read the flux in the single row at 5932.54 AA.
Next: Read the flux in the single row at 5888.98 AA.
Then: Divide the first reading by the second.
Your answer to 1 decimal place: 1.2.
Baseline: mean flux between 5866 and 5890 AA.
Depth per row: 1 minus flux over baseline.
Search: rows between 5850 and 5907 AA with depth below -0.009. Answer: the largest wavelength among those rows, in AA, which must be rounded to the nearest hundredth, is 5905.28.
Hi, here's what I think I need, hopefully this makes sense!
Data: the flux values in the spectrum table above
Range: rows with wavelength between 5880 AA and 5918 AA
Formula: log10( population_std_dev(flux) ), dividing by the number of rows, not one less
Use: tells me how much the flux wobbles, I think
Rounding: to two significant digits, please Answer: 0.45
